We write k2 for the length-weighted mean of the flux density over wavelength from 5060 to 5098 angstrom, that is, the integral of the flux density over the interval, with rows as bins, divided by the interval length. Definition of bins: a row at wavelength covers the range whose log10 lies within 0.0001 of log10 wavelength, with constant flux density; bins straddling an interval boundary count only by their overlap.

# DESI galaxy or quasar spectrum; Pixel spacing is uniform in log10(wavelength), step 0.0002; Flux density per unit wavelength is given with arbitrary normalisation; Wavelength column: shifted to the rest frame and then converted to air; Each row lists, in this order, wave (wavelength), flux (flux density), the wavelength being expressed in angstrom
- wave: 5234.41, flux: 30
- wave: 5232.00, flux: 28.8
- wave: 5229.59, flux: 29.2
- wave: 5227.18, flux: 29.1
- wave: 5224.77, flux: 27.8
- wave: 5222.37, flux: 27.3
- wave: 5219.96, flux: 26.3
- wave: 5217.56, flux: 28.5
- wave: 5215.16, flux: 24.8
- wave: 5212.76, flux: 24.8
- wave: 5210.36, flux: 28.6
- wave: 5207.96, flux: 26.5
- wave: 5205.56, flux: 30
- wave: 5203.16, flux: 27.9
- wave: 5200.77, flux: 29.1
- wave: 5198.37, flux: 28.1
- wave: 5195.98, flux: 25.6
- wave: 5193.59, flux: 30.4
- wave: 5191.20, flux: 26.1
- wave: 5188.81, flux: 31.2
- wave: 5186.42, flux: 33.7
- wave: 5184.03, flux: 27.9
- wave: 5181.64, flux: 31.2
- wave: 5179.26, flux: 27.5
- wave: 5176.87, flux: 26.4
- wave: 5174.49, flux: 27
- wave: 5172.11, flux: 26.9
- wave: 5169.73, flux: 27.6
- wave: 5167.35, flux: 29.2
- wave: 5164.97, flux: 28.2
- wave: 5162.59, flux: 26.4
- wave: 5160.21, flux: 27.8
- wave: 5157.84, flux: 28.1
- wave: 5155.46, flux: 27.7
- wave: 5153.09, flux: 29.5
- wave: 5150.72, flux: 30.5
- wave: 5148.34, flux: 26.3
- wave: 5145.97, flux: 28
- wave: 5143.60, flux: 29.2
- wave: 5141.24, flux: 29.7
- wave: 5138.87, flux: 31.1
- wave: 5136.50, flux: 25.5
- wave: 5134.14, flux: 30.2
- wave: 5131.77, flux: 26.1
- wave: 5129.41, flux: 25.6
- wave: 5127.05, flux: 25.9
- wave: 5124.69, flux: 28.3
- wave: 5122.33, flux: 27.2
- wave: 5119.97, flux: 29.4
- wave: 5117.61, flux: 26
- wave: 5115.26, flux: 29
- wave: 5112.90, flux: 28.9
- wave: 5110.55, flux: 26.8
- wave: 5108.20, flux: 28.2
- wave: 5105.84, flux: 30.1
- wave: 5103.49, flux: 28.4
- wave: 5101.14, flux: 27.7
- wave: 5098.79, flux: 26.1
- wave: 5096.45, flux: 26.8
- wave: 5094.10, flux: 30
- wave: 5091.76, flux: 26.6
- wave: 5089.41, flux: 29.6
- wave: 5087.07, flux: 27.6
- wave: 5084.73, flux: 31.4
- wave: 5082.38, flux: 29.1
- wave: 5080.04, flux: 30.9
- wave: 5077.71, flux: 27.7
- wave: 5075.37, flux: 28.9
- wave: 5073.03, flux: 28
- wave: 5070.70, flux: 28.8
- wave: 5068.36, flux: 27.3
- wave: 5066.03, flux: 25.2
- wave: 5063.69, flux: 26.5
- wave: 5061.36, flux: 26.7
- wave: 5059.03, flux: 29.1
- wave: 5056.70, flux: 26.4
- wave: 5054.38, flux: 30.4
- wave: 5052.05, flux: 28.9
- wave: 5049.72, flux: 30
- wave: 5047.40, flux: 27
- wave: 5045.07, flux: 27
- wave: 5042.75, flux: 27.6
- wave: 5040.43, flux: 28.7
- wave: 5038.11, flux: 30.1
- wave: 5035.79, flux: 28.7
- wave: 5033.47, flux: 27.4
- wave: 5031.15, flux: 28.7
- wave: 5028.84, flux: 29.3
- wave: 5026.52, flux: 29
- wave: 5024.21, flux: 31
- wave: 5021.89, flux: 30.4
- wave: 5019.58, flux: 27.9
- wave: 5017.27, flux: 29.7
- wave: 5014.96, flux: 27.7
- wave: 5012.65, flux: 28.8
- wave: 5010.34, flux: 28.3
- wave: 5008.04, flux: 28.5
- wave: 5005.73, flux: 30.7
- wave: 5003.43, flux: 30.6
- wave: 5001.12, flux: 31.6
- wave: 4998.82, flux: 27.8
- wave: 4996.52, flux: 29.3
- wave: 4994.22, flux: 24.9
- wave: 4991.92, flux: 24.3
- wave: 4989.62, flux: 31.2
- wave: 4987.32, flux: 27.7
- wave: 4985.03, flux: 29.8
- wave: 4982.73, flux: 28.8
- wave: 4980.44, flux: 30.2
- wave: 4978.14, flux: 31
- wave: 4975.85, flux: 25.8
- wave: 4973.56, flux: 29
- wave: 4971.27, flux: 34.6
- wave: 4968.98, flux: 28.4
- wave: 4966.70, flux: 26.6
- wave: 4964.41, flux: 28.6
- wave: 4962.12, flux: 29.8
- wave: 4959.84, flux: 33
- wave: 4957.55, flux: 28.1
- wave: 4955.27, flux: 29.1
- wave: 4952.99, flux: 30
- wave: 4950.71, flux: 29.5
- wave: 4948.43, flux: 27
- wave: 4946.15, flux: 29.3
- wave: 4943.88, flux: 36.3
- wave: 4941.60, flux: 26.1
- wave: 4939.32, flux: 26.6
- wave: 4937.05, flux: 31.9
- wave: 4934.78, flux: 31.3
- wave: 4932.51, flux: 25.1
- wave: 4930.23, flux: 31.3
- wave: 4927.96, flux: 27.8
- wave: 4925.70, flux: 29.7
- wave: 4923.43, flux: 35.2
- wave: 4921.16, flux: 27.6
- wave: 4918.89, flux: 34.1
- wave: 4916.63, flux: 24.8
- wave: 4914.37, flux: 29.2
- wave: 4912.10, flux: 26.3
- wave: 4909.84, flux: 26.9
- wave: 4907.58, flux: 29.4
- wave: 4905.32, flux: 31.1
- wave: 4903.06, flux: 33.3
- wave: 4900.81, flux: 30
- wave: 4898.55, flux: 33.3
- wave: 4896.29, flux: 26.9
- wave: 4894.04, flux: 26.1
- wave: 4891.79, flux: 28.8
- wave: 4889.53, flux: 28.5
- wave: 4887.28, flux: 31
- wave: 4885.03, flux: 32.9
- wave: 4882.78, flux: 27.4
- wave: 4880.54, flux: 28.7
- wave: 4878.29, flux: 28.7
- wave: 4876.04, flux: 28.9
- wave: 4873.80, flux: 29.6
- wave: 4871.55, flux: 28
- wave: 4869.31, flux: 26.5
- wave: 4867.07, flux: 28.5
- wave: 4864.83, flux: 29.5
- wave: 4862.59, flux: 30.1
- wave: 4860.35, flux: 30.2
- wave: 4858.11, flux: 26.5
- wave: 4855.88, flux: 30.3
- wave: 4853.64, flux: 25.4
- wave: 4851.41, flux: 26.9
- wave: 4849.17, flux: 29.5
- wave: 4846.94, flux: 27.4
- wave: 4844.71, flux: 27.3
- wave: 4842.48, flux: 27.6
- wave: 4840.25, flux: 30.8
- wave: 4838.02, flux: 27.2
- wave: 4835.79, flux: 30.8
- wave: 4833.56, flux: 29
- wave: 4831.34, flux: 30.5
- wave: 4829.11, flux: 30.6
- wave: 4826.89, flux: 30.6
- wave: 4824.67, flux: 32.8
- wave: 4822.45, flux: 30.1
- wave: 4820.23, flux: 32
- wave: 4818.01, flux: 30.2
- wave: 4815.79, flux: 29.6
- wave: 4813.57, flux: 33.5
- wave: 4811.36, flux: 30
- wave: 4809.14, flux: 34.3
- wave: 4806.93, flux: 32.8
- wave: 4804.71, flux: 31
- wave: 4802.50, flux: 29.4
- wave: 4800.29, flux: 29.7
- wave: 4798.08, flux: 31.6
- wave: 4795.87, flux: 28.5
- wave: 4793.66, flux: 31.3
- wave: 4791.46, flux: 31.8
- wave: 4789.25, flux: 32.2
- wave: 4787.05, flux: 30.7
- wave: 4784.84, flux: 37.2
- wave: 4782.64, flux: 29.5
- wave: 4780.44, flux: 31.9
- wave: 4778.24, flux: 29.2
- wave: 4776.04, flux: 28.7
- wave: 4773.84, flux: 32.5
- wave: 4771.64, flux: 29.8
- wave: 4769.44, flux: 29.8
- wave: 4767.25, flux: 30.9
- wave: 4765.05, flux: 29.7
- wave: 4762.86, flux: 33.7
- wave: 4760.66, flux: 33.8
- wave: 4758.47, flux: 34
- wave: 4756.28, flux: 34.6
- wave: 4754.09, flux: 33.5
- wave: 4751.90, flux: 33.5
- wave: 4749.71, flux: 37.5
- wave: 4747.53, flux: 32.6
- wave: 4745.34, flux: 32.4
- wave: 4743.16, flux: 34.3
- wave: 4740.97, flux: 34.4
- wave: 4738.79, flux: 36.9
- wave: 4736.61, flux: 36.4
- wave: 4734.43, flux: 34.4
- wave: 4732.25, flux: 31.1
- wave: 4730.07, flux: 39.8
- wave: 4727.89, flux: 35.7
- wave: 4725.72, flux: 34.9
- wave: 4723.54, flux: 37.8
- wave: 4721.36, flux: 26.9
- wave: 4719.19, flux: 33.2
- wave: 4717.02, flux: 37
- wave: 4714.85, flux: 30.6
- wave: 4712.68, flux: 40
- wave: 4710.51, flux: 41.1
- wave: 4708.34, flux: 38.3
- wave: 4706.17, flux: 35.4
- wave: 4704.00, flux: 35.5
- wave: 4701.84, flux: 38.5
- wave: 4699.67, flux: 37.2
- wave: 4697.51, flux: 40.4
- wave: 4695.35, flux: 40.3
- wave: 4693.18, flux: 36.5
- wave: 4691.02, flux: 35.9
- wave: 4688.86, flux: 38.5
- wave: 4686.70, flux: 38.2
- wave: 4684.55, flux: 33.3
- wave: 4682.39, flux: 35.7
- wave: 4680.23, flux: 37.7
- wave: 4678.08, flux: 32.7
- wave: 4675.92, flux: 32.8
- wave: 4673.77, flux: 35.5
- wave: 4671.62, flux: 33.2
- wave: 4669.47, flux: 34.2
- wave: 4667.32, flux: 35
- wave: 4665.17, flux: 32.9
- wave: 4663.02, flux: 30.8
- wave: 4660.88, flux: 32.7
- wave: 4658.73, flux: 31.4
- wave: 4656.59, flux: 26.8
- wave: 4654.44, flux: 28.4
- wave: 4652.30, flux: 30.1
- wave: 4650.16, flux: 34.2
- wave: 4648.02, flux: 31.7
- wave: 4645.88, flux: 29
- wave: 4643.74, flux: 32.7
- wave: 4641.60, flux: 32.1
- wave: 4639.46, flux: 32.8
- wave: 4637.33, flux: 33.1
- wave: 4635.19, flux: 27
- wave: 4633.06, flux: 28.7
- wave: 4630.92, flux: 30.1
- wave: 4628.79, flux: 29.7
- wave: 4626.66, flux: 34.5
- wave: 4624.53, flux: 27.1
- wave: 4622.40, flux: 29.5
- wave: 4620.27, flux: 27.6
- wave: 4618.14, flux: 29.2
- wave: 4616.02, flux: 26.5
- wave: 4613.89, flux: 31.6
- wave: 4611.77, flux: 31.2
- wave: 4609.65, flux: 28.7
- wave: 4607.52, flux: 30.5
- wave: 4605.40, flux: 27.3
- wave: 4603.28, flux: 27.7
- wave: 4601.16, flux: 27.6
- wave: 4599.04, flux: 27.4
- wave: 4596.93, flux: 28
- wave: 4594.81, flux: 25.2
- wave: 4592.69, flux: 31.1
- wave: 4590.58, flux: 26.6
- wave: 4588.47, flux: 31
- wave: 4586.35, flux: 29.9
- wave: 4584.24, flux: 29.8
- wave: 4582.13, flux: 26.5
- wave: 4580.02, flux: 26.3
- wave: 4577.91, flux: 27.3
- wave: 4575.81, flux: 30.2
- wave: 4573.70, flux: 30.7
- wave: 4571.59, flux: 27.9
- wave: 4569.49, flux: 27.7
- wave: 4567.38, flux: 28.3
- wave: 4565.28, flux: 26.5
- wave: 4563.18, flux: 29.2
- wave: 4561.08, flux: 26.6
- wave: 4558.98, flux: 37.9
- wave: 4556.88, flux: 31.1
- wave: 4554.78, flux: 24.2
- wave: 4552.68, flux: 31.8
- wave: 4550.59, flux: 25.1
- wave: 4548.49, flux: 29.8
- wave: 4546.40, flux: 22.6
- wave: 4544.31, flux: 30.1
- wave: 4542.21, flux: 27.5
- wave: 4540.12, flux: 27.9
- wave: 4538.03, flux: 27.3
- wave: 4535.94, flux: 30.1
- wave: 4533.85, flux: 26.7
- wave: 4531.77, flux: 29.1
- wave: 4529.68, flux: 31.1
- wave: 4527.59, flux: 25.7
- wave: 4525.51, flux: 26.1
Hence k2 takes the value 28.2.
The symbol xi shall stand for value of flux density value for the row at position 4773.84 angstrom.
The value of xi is 32.5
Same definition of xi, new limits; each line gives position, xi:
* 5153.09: 29.5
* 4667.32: 35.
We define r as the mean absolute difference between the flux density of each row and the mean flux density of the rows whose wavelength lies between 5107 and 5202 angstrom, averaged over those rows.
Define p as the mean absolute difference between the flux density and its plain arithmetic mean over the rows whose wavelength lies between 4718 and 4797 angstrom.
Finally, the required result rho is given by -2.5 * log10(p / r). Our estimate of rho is -0.5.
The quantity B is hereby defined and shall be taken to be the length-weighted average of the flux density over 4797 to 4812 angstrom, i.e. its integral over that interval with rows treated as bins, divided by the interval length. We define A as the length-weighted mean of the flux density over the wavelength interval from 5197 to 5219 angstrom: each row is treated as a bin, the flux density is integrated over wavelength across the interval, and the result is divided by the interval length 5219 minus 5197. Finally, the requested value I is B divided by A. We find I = 1.14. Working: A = 27.6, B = 31.3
